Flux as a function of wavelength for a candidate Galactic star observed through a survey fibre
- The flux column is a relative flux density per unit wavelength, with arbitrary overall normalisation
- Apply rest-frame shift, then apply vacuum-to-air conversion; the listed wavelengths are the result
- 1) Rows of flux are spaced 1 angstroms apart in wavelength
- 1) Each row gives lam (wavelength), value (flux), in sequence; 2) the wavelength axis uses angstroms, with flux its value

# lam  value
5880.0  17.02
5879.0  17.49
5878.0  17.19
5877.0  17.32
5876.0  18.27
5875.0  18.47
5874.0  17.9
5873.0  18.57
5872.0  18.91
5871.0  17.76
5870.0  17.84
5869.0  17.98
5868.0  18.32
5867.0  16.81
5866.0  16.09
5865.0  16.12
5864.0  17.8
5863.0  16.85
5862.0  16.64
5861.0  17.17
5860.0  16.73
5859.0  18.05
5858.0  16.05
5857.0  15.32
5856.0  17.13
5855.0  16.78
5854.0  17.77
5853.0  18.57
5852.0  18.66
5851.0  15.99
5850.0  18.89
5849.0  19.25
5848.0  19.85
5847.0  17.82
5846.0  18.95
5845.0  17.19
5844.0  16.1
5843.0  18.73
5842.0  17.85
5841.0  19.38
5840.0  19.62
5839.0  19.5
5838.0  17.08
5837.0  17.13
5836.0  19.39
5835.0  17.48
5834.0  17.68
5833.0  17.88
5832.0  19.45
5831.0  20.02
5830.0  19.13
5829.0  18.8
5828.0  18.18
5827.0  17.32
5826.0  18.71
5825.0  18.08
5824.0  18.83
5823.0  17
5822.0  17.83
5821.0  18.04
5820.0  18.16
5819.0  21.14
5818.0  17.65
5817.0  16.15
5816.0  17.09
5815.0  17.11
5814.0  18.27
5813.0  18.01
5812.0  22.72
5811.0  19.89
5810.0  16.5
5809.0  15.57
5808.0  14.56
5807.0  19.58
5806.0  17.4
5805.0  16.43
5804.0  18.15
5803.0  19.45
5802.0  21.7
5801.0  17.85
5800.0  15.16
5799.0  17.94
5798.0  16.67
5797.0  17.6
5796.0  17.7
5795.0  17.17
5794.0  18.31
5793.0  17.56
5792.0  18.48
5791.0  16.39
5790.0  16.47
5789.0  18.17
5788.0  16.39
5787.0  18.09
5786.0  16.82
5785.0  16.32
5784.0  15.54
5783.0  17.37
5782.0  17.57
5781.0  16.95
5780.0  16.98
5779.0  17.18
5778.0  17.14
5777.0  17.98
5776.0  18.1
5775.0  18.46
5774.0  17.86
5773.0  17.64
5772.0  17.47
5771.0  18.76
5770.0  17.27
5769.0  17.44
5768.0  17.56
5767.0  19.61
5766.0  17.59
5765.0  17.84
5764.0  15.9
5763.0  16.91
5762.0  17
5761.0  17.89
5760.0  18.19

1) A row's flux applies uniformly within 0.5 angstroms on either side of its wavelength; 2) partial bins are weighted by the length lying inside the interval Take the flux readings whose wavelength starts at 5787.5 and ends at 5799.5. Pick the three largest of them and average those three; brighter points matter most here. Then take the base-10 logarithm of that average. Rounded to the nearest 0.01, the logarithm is 1.26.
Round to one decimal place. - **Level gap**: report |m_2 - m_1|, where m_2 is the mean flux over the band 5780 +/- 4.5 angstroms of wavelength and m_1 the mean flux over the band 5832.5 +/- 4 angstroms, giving 1.5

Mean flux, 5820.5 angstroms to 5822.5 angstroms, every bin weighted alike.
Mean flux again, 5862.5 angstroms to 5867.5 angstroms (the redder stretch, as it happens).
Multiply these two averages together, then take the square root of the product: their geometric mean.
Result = 17.32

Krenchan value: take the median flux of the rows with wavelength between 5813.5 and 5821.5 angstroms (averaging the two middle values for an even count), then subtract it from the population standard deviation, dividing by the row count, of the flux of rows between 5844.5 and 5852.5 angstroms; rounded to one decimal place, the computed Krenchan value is -16.7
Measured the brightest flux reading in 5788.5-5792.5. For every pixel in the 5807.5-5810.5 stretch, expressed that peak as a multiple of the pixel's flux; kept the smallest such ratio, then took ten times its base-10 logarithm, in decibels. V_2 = 0.49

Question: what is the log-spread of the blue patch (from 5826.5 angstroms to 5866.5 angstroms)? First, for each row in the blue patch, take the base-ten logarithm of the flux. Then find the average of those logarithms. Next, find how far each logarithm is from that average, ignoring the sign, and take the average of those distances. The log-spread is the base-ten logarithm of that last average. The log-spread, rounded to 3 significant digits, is -1.60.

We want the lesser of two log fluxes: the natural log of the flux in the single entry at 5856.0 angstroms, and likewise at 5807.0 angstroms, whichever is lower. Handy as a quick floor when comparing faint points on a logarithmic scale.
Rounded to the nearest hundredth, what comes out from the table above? 2.84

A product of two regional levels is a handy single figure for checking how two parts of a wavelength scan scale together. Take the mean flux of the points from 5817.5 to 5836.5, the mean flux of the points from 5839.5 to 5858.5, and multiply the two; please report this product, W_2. 330.3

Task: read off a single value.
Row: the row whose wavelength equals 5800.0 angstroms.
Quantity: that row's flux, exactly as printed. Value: 15.16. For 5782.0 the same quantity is 17.57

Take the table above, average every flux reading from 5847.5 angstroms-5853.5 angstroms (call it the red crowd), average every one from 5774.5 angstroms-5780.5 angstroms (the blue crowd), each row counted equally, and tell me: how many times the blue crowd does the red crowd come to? 1.05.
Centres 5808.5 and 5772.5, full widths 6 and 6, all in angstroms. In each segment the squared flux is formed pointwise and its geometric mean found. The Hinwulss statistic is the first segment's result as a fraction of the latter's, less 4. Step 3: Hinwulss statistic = -3.08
